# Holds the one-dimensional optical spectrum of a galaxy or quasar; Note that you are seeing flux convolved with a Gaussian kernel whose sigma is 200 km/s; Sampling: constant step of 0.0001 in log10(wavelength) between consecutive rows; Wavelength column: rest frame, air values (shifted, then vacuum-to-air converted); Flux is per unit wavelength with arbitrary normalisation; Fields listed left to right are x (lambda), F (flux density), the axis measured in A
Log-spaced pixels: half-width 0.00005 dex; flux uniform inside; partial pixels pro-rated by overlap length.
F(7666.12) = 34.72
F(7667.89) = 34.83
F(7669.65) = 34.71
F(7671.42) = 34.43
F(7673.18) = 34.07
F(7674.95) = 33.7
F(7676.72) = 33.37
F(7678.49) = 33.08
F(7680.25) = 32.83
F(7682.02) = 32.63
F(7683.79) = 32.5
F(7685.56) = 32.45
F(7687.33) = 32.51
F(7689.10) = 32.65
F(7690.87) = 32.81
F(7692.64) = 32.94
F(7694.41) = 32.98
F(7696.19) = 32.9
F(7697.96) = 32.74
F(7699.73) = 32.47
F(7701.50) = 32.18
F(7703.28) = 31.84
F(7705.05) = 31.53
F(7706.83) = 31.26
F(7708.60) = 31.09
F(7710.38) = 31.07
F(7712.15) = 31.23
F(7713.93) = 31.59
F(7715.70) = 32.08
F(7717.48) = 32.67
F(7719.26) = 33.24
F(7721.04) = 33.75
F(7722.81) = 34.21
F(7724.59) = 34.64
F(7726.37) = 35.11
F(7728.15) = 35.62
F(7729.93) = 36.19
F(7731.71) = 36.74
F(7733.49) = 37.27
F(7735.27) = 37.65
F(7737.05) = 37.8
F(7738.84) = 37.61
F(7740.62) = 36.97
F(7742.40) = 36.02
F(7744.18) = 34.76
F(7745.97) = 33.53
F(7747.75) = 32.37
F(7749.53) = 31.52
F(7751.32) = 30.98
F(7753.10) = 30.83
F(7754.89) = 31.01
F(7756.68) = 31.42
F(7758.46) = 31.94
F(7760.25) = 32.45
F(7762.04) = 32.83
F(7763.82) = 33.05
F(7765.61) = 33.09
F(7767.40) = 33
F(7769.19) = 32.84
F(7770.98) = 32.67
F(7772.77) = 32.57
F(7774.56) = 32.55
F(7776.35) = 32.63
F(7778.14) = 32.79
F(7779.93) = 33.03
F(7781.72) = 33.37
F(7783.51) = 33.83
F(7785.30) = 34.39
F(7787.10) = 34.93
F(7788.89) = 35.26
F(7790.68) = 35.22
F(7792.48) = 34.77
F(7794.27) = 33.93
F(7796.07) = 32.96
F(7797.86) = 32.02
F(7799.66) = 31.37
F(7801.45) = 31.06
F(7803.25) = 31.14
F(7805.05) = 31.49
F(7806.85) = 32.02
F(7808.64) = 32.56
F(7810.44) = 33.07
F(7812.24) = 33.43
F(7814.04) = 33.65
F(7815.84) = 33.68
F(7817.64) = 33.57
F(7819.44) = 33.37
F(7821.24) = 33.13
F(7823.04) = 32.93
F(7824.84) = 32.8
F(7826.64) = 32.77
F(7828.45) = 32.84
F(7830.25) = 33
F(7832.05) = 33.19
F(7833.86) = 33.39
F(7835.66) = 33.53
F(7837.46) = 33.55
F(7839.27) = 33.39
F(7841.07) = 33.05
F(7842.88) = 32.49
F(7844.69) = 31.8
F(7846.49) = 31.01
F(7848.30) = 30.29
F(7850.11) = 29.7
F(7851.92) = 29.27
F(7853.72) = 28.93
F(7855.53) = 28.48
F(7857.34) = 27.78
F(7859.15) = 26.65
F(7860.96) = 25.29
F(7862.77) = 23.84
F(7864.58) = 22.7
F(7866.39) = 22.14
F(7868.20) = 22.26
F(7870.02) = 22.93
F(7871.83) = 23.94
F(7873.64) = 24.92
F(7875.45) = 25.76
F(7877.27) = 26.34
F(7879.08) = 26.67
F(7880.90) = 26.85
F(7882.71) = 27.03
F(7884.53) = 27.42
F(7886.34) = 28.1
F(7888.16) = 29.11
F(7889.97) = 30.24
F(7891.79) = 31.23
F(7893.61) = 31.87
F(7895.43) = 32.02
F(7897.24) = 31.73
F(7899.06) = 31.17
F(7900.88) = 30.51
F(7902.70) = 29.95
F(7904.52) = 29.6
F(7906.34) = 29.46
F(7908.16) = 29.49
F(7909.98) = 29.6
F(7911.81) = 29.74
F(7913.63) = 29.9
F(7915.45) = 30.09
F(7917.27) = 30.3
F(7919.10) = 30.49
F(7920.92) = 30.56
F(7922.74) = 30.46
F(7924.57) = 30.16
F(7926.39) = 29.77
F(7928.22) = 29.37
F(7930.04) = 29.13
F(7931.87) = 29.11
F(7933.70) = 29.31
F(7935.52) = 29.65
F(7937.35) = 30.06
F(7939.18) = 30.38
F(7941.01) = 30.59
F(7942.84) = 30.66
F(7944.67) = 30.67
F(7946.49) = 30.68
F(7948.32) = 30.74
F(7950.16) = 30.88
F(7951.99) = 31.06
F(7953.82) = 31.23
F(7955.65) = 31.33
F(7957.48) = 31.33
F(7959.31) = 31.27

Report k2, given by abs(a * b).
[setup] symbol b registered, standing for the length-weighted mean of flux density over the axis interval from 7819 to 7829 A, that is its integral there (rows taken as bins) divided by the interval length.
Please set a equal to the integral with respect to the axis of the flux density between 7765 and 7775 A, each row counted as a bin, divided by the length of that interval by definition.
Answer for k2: 1080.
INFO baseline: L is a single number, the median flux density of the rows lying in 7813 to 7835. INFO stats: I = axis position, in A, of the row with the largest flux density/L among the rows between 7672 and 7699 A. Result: 7673.18 A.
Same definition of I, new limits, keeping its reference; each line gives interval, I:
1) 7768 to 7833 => 7788.89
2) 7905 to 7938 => 7920.92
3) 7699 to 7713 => 7699.73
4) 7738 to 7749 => 7738.84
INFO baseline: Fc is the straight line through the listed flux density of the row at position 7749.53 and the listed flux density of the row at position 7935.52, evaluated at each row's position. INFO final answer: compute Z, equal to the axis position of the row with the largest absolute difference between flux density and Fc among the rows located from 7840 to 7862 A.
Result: 7860.96 A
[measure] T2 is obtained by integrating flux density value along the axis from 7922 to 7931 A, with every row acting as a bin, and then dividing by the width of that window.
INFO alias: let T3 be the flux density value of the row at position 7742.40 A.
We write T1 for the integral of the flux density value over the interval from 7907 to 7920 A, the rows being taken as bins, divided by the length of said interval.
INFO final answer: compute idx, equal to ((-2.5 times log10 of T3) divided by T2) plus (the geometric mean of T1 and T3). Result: 32.7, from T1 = 30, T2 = 30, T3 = 36.02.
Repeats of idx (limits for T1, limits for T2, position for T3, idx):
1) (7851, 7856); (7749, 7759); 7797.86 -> 30.3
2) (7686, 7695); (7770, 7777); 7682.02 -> 32.6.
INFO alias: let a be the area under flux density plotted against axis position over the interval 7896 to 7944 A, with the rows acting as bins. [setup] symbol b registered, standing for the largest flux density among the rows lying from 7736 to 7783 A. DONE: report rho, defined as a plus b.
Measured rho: 1481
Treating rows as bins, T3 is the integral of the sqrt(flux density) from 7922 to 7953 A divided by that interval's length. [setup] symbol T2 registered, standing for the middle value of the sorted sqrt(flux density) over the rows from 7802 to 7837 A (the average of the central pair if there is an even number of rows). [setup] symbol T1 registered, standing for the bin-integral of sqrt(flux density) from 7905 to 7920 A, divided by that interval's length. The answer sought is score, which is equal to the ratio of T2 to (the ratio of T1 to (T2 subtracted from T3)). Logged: -0.3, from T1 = 5.46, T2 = 5.75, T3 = 5.49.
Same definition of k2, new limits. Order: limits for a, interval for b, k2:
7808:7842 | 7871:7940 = 972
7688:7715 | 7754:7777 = 1042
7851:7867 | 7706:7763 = 882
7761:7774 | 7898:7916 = 984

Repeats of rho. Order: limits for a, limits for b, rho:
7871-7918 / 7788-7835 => 1397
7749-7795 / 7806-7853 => 1550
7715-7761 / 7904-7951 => 1603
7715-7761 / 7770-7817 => 1607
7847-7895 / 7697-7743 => 1334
